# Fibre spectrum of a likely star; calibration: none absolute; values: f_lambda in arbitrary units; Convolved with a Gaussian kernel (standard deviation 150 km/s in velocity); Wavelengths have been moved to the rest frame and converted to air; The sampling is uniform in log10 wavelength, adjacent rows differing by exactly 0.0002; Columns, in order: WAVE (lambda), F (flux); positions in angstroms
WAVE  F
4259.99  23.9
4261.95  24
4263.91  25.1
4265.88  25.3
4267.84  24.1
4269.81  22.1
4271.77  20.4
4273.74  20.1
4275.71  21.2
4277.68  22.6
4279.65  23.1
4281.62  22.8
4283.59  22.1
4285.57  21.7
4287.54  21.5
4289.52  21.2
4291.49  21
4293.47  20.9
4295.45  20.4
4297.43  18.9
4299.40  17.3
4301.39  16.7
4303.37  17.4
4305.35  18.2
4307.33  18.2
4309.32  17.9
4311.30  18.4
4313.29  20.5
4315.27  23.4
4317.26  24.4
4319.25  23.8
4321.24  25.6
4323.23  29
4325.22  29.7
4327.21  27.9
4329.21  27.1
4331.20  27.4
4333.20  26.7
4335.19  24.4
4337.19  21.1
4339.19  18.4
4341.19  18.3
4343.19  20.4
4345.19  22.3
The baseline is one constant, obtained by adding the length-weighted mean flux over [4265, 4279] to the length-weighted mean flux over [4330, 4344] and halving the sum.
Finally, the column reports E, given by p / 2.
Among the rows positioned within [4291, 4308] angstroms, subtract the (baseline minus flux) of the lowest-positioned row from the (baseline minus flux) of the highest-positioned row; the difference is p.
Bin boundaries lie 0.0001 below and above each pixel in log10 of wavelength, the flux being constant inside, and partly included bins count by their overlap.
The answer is 1.4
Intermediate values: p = 2.8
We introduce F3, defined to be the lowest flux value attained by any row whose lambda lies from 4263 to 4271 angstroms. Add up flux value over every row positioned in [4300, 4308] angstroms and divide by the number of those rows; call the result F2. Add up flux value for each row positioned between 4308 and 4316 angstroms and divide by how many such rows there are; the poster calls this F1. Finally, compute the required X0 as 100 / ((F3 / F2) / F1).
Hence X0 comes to 1599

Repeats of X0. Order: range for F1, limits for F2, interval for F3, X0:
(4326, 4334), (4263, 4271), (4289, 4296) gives 3229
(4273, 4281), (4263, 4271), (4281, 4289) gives 2443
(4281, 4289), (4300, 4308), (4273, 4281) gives 1931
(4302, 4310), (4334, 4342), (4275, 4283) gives 1738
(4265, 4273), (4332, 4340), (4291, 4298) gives 2753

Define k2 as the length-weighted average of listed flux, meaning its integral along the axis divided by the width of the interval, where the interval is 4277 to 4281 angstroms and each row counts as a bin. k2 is 22.9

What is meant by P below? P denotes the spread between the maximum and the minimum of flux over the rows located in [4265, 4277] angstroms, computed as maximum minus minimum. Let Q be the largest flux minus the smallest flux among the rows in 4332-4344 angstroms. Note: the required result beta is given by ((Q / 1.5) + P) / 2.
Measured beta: 5.4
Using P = 5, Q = 8.4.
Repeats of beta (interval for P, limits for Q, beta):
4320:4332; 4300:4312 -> 2.6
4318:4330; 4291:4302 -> 4.4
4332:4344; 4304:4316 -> 6.0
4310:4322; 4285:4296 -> 4.0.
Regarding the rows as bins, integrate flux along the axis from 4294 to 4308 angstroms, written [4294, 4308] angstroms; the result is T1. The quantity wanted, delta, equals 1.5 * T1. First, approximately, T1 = 255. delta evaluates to 383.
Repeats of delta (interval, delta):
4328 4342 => 493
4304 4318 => 420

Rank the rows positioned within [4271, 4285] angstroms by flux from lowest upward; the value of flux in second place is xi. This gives 20.4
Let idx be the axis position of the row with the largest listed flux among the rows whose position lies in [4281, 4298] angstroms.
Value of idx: 4281.62 angstroms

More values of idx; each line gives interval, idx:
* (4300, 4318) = 4317.26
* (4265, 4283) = 4265.88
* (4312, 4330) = 4325.22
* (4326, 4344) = 4327.21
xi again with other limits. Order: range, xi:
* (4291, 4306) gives 17.3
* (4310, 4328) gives 20.5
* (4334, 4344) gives 18.4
